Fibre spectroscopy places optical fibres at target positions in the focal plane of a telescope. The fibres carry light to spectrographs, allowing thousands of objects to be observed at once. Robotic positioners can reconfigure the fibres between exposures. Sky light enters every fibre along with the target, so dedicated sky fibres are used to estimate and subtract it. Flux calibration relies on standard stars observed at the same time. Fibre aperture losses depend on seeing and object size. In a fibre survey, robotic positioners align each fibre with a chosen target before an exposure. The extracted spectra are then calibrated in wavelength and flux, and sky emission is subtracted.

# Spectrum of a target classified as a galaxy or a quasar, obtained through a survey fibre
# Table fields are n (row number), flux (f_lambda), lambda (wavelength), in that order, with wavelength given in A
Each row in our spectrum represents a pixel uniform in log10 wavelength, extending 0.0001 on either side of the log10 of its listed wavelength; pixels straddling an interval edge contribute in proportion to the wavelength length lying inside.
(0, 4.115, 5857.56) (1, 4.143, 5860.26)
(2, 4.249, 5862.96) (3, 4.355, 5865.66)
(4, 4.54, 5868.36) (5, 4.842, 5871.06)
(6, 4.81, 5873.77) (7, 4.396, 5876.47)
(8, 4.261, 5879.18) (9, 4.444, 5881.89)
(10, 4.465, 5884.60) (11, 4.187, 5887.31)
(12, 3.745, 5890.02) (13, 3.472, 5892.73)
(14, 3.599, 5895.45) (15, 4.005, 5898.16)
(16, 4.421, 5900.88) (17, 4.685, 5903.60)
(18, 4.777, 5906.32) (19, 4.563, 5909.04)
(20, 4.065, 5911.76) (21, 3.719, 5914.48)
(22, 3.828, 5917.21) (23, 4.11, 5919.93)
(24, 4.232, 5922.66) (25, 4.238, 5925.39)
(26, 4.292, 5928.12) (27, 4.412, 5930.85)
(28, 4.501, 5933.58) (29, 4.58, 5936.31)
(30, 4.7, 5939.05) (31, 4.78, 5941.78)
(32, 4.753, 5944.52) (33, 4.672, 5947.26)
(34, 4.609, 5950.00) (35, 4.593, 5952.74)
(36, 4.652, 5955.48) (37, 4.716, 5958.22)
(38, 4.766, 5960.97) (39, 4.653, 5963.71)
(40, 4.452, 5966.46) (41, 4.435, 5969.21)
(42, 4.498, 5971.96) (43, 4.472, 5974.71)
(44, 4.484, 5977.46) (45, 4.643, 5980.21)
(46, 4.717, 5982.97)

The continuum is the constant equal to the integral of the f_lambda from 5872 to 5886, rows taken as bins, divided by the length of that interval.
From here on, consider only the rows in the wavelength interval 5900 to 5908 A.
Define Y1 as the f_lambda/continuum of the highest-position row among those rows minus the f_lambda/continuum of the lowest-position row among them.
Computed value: 0.079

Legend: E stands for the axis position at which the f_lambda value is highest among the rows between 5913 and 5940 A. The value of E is 5939.05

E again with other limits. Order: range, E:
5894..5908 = 5906.32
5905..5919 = 5906.32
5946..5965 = 5960.97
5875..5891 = 5884.60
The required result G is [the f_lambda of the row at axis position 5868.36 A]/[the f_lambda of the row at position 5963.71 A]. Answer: 0.98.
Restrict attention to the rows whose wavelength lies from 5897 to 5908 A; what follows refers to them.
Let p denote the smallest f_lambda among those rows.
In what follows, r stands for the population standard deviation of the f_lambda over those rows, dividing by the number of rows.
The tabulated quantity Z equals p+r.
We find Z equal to 4.3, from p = 4.005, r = 0.30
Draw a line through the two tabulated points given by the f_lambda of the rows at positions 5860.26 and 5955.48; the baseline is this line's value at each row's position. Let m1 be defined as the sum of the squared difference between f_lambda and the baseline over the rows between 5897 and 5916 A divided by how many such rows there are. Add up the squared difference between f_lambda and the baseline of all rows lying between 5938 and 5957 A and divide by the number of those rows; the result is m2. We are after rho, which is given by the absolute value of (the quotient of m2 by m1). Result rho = 0.09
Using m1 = 0.15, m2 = 0.01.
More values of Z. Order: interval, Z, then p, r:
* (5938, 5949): 4.7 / 4.672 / 0.04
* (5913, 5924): 3.9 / 3.719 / 0.21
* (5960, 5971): 4.6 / 4.435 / 0.14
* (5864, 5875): 4.6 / 4.355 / 0.20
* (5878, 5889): 4.3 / 4.187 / 0.12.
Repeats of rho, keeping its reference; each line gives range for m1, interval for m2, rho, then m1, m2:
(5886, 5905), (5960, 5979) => 0.21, 0.26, 0.05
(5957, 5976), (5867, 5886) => 3.28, 0.04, 0.14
